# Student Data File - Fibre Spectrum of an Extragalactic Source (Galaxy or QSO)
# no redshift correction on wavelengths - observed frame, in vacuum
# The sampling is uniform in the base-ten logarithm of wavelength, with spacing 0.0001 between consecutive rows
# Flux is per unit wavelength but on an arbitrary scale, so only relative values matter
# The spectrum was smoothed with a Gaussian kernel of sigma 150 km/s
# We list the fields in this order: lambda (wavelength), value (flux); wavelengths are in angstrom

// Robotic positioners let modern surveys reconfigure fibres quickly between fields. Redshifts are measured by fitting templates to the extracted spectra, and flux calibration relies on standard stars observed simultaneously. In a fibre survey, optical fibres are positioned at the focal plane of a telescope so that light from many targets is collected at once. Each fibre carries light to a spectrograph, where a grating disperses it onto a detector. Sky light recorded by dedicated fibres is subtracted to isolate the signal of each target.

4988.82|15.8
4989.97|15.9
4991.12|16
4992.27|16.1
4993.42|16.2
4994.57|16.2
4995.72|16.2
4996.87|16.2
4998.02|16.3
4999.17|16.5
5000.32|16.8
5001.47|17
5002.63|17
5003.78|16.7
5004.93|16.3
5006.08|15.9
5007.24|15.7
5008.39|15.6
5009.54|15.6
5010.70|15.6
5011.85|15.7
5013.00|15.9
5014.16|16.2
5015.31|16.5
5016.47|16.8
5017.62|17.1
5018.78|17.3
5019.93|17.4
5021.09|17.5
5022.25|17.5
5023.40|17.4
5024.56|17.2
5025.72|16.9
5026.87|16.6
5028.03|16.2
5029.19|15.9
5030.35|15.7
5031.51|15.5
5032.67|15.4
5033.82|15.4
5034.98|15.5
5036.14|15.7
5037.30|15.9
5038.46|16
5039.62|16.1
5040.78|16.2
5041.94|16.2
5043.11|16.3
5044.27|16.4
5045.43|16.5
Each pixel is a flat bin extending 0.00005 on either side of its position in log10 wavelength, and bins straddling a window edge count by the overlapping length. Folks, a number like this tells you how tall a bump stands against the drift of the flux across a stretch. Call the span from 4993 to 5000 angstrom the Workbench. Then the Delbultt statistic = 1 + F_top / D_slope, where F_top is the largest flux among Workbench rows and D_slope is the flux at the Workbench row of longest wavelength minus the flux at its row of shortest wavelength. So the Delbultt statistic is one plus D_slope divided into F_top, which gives 56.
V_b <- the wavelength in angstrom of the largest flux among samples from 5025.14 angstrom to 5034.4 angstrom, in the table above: 5025.72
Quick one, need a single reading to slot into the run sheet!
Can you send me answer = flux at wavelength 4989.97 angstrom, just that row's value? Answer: 15.9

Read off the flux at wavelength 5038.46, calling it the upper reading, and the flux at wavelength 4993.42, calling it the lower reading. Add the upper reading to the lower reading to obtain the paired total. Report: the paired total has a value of 32.2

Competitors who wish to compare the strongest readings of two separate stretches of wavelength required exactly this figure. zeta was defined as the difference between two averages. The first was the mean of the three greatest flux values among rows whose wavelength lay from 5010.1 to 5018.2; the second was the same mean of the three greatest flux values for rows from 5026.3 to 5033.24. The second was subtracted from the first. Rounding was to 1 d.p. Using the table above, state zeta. 0.6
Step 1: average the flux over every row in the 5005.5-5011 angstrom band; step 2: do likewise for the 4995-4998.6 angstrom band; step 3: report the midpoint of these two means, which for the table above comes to 15.96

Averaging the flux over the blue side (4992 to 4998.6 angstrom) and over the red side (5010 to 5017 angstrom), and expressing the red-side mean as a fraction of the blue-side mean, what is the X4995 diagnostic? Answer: 0.99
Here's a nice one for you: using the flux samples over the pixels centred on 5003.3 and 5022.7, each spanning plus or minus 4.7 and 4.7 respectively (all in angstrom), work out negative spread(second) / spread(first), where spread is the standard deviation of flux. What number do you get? -0.65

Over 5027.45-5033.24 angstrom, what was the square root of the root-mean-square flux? 3.97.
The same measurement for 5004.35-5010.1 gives 3.98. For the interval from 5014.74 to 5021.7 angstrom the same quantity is 4.14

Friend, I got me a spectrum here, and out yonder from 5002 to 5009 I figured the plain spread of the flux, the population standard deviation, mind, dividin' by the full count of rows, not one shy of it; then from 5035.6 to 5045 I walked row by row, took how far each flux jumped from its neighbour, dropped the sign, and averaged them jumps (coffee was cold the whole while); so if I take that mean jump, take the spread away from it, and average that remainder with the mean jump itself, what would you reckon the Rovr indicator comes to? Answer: -0.16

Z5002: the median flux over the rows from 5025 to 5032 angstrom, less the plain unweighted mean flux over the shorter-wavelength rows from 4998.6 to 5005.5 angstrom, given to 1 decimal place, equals -0.7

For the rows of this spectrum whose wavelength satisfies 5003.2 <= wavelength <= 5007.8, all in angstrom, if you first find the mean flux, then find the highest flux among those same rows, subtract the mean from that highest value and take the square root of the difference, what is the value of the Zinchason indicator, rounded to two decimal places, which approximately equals 0.74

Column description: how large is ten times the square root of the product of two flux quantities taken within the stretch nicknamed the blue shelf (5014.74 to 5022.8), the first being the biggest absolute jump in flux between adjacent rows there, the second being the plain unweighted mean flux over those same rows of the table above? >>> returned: 22.7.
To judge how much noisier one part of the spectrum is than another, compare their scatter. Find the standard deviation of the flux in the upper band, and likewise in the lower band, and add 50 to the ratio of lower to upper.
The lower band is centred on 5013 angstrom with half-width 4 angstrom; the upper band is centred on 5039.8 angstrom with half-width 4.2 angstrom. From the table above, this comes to 52.3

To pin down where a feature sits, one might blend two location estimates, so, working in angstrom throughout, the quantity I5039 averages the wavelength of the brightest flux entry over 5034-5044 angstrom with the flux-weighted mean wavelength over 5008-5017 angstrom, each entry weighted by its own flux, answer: 5027.8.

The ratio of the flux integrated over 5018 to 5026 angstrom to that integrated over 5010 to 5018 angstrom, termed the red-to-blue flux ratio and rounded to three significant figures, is 1.07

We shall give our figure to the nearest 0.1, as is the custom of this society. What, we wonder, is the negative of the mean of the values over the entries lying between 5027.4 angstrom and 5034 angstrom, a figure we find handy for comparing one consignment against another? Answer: -15.7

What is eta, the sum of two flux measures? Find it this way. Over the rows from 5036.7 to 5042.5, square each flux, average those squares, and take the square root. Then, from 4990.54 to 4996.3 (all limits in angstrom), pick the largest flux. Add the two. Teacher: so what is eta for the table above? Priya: 32.3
